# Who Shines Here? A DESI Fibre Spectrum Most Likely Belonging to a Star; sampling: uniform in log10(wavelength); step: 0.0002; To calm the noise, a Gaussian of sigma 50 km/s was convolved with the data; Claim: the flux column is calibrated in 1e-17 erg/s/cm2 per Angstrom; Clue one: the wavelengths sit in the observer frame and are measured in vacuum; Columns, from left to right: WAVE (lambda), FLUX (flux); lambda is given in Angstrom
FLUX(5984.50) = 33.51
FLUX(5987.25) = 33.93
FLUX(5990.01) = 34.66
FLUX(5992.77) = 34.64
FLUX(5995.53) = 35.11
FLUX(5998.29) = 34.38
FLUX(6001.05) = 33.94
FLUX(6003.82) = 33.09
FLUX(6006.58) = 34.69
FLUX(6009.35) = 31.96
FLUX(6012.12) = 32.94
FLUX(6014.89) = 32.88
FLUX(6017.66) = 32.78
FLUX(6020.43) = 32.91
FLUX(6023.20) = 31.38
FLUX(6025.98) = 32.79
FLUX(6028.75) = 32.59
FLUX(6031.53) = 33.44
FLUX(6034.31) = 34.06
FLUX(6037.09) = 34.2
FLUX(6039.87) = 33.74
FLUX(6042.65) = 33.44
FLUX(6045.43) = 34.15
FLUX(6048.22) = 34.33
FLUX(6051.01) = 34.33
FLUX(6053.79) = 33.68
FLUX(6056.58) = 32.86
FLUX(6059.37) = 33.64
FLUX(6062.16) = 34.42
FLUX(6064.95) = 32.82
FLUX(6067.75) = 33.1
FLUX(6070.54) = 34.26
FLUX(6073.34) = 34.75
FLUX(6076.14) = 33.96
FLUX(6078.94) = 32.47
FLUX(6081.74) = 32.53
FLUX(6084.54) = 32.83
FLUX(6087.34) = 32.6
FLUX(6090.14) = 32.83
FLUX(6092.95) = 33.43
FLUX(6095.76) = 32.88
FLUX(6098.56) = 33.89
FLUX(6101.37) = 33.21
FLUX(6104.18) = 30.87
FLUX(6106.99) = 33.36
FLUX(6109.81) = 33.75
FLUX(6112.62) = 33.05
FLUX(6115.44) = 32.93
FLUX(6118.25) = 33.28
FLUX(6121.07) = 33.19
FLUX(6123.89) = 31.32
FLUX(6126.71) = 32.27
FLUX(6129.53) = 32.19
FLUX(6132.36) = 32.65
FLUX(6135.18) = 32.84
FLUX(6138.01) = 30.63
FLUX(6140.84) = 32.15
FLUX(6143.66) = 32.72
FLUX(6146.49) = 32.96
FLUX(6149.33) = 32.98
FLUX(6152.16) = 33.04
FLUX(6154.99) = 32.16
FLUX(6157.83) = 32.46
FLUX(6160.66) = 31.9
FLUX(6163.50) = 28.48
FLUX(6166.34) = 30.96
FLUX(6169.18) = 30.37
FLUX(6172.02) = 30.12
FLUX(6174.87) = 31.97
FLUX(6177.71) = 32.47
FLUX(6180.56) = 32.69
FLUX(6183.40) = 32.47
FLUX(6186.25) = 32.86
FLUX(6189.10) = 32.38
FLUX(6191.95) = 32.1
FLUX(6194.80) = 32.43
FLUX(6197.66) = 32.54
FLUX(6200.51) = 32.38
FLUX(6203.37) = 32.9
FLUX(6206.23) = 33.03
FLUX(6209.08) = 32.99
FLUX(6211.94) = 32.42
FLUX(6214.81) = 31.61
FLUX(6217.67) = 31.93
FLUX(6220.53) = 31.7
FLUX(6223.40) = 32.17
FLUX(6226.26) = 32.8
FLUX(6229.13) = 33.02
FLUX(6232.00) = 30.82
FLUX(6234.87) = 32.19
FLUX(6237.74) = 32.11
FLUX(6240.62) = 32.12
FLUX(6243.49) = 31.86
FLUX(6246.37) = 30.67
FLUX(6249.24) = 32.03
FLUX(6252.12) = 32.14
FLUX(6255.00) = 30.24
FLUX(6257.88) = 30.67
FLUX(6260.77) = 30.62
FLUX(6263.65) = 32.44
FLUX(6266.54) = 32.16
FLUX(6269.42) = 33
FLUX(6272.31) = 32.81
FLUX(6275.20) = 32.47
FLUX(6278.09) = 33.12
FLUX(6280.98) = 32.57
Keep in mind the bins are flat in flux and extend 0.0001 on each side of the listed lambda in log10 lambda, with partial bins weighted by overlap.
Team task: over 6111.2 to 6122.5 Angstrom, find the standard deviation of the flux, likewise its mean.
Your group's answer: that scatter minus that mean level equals -33.0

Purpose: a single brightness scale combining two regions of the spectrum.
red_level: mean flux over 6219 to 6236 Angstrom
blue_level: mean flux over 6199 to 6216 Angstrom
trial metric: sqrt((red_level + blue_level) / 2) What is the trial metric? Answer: 5.69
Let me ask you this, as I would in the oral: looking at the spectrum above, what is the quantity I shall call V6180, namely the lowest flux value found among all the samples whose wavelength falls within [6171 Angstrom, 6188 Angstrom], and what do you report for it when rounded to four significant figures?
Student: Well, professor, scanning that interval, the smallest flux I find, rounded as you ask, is 30.12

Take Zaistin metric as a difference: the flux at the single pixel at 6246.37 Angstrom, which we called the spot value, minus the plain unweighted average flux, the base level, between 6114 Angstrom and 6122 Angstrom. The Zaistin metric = -2.5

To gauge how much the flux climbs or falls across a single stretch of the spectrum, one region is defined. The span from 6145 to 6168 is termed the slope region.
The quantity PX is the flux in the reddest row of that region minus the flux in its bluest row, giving -2.0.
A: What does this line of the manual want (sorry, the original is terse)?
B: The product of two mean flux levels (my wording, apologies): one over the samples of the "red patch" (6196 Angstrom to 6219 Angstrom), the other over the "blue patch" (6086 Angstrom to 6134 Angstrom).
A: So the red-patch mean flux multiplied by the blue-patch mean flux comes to 1065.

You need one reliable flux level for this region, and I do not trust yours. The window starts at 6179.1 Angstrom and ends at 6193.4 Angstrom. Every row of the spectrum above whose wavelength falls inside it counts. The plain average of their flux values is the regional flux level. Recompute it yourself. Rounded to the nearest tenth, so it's 32.5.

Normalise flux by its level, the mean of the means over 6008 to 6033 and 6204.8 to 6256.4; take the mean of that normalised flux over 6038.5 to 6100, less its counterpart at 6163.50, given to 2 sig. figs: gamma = 0.16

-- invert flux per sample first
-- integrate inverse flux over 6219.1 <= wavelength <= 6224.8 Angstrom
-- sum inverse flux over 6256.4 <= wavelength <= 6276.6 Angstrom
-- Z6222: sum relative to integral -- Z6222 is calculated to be 1.2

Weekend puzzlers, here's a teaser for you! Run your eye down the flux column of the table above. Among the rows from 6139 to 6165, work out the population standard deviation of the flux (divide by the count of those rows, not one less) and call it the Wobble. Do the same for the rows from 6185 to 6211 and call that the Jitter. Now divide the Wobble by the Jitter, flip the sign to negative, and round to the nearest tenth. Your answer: -4.3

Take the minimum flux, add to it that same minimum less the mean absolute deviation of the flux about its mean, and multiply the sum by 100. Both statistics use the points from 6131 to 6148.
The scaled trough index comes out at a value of 6064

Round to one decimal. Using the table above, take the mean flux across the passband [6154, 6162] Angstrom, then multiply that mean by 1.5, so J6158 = 48.3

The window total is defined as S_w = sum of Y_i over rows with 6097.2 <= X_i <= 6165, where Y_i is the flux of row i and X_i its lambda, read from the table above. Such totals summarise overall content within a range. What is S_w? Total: 778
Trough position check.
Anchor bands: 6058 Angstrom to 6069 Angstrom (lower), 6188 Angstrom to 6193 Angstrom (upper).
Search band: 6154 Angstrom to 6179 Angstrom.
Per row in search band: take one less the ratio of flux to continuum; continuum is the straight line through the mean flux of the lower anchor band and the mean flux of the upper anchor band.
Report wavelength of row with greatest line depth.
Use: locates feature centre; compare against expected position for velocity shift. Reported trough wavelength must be 6163.50 Angstrom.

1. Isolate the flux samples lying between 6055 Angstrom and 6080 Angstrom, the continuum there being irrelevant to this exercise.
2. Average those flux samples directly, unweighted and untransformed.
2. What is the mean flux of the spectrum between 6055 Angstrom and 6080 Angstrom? 33.6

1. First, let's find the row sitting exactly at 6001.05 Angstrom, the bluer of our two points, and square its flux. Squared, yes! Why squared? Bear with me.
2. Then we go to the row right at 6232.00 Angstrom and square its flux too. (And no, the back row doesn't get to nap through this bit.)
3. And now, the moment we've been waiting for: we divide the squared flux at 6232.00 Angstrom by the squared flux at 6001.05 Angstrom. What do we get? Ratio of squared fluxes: 0.82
